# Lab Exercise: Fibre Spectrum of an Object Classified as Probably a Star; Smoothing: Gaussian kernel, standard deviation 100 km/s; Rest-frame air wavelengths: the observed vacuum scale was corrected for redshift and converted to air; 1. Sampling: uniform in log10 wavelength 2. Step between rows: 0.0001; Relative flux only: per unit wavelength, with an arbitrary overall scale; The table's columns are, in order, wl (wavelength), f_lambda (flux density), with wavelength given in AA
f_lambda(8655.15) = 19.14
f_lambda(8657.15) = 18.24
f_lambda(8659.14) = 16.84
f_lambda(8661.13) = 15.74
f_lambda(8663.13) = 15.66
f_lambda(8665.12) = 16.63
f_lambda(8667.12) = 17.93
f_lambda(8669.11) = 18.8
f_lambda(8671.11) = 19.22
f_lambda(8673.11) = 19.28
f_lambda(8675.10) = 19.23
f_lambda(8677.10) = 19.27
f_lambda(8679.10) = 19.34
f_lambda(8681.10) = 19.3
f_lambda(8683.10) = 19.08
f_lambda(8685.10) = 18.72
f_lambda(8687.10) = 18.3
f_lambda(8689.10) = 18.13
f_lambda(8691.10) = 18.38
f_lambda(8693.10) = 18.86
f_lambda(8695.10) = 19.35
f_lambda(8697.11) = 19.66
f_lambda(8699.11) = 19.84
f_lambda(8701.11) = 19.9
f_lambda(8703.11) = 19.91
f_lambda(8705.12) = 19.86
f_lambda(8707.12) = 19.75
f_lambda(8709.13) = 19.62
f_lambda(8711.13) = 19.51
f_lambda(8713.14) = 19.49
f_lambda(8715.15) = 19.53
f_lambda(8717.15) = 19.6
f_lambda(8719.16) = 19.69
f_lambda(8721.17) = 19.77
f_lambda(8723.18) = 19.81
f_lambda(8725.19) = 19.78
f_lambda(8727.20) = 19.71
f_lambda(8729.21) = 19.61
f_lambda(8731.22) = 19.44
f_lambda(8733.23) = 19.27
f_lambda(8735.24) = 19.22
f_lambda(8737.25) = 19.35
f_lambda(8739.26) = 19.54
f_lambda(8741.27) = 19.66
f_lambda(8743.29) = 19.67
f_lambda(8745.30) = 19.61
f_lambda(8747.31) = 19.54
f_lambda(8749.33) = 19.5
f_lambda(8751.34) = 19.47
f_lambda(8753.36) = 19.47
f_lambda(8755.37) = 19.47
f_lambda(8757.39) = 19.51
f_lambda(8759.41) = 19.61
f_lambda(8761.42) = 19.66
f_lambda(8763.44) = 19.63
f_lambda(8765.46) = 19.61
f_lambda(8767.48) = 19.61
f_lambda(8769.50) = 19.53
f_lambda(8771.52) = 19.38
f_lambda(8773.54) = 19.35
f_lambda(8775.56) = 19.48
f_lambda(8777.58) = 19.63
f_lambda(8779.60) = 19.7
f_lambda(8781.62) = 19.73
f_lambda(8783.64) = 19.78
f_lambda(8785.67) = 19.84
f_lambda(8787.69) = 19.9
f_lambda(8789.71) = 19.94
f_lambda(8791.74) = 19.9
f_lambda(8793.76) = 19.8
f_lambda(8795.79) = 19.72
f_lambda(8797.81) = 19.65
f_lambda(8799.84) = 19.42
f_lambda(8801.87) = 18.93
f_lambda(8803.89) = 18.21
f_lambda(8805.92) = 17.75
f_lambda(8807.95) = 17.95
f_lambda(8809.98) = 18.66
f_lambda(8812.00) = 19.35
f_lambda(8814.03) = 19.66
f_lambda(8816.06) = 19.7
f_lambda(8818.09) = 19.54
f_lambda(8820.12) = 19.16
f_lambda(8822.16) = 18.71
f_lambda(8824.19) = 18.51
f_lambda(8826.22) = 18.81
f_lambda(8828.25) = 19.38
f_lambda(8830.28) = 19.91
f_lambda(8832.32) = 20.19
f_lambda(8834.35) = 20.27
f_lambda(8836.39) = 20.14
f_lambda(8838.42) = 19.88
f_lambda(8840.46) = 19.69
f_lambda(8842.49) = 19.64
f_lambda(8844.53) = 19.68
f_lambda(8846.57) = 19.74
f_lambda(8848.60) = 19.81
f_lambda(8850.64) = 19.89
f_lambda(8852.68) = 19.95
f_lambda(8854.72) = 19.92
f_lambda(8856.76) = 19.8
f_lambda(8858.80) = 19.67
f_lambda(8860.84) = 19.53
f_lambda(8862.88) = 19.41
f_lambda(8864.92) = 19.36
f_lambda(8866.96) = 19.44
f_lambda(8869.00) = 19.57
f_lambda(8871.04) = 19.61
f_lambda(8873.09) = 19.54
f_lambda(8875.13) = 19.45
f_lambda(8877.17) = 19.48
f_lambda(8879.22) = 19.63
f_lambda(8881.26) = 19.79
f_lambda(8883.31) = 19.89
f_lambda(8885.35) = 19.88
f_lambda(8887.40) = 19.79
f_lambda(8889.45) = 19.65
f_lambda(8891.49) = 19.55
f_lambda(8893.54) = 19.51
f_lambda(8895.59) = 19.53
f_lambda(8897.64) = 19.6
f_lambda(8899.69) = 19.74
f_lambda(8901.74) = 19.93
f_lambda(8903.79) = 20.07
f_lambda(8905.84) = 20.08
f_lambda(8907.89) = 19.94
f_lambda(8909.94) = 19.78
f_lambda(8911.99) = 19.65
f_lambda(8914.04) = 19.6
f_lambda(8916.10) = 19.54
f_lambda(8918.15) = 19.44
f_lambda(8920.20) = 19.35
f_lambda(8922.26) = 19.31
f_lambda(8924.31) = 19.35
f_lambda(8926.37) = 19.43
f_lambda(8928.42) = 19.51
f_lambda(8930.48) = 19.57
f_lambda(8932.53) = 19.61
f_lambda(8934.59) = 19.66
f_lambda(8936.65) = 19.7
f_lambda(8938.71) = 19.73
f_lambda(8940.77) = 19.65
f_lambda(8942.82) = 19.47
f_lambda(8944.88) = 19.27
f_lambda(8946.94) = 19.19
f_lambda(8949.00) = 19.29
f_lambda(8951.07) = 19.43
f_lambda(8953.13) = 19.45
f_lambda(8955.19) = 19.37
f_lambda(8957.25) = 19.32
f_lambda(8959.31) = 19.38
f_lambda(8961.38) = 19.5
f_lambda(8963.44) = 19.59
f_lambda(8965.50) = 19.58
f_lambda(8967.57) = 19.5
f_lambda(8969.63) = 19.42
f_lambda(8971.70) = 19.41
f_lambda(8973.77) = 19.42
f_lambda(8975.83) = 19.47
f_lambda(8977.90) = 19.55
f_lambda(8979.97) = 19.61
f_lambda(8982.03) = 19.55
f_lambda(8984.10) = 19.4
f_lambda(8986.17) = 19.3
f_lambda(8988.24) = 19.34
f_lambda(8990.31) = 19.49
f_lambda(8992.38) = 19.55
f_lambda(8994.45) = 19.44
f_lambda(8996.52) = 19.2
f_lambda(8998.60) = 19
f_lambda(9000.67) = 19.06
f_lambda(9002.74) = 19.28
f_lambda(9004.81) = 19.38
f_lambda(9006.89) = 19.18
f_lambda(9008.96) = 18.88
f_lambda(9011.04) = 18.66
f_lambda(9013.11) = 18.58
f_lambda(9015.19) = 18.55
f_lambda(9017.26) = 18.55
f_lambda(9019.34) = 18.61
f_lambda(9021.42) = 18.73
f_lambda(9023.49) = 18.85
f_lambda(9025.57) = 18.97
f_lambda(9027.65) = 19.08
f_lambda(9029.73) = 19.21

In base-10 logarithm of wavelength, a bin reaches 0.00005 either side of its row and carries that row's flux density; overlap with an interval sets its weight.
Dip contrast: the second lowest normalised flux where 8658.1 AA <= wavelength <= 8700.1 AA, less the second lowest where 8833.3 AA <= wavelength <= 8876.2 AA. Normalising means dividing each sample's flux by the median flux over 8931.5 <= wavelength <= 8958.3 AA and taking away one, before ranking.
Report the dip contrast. -0.19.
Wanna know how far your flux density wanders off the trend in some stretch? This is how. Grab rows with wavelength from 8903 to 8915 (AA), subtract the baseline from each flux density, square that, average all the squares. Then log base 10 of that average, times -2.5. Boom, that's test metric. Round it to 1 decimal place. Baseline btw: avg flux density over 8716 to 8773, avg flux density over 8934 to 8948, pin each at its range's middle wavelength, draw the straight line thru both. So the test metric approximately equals 2.1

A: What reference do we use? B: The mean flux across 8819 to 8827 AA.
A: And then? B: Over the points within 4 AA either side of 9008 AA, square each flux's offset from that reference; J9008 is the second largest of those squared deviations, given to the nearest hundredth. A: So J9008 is 0.15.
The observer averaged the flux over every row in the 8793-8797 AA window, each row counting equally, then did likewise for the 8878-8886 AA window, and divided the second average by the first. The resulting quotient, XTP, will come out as 1.002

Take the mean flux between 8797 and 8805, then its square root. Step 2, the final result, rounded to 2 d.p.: 4.36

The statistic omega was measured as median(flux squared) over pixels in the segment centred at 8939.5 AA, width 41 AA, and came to 378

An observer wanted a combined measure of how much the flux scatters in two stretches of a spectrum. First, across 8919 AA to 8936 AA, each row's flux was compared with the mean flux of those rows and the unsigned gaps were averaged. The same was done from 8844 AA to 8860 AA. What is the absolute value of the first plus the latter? 0.199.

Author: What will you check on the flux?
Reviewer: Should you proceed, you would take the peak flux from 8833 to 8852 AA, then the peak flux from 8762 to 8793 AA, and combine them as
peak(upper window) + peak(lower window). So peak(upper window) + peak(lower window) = 40.2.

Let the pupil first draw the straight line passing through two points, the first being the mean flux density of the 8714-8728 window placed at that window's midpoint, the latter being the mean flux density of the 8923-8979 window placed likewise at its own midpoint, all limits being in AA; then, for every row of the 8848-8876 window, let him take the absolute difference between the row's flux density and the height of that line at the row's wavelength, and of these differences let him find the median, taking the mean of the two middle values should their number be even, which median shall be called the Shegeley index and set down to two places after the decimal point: 0.13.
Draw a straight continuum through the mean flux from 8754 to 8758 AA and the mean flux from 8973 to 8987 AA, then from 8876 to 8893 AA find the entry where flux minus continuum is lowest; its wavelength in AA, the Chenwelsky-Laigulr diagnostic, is 8877.17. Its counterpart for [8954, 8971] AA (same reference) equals 8957.25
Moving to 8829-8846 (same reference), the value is 8842.49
